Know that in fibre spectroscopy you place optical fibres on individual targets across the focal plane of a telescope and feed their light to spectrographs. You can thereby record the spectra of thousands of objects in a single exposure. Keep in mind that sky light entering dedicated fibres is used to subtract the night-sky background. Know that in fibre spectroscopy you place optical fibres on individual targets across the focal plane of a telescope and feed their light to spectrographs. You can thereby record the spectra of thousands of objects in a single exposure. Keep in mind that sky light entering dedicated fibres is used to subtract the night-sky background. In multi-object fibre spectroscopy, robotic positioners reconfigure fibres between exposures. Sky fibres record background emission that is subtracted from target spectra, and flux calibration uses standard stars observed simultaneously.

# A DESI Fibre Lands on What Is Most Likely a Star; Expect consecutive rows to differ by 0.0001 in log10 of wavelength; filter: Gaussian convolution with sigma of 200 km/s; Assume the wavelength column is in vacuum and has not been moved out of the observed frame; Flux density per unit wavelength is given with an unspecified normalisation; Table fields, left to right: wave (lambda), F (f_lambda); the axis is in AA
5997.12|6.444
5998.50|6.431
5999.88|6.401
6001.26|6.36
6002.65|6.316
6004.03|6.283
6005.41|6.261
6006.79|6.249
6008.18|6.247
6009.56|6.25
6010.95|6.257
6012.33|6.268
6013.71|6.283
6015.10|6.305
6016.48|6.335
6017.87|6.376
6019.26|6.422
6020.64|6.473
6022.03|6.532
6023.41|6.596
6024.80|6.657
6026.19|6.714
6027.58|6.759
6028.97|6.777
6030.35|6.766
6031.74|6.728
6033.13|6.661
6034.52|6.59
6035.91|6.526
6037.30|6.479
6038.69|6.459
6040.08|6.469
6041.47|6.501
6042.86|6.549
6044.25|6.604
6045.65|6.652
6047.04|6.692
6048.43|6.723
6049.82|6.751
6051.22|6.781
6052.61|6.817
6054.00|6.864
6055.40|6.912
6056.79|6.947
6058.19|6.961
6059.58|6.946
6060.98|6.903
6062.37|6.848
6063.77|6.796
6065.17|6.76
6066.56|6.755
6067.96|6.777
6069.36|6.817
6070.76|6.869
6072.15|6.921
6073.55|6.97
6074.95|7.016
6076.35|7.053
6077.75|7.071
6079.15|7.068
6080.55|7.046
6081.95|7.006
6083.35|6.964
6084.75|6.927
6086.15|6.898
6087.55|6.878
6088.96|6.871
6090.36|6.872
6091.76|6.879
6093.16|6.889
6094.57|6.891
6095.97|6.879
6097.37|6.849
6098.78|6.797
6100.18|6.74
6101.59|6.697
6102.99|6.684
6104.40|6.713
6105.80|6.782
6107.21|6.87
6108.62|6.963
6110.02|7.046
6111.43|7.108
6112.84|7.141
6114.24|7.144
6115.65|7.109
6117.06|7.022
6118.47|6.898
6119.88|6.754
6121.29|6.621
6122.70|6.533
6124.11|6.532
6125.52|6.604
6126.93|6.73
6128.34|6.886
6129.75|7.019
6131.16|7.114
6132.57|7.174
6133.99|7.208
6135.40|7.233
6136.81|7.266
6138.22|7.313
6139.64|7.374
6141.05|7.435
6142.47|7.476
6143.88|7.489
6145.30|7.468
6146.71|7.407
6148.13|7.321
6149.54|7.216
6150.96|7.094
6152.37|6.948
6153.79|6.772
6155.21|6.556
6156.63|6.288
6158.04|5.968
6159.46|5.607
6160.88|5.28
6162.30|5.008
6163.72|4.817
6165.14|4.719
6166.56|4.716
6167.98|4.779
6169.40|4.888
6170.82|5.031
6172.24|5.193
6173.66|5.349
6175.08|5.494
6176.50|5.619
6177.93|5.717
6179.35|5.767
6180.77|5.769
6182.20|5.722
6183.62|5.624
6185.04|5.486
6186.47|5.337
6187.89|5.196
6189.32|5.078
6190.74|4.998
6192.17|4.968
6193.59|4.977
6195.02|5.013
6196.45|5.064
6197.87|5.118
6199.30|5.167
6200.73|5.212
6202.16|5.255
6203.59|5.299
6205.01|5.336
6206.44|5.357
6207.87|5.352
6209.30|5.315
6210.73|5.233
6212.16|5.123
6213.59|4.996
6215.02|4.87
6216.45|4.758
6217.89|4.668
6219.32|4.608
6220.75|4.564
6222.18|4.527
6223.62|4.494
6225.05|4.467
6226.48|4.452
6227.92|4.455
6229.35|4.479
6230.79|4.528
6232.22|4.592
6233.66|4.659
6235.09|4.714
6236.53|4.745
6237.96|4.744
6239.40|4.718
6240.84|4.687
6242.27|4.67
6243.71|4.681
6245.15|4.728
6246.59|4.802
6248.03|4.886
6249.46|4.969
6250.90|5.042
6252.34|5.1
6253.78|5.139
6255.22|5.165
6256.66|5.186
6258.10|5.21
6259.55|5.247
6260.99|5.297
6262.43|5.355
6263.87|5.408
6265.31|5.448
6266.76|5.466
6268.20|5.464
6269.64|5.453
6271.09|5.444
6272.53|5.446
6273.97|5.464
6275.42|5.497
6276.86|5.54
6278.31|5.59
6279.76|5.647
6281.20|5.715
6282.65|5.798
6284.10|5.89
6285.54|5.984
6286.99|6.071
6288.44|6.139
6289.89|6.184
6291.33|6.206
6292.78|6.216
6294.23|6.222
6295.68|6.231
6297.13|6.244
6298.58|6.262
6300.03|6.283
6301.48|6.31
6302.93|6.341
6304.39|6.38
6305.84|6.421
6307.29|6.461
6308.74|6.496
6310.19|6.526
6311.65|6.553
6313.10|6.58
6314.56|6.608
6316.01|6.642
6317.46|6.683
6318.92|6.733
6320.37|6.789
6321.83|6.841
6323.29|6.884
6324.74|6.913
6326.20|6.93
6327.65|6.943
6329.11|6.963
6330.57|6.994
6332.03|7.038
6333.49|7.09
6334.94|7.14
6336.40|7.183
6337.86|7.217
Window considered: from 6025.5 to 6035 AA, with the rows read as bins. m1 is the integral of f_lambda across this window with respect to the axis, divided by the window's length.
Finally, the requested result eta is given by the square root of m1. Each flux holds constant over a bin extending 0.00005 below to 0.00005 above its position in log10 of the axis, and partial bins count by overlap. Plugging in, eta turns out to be 2.59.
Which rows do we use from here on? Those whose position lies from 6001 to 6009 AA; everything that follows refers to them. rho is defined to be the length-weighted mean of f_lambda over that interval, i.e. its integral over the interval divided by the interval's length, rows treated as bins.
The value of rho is 6.3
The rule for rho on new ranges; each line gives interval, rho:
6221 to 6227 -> 4.5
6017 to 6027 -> 6.5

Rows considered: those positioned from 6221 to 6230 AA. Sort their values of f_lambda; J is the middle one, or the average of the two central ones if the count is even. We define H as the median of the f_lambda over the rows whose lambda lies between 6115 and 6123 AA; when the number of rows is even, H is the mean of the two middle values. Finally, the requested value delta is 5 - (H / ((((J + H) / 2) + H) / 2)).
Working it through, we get 3.91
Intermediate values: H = 6.83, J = 4.5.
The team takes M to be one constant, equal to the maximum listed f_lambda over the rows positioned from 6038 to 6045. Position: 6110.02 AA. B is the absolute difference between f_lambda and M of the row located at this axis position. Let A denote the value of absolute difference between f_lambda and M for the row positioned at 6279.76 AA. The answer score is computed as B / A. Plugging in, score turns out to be 0.46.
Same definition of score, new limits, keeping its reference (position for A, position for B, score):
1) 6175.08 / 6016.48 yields 0.24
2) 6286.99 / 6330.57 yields 0.73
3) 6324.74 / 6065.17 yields 0.50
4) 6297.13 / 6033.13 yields 0.16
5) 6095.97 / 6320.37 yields 0.67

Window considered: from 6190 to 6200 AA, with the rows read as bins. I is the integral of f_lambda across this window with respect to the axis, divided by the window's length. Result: 5.0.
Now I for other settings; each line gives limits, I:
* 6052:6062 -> 6.9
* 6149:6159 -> 6.7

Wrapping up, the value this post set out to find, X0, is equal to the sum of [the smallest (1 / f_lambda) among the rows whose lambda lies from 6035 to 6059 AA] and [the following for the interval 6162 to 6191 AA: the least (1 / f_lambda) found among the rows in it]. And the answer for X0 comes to 0.32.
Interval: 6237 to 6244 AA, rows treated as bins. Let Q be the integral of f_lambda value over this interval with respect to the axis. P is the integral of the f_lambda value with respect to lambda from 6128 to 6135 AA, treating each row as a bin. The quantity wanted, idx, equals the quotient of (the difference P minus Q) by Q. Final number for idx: 0.5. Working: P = 49.7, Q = 33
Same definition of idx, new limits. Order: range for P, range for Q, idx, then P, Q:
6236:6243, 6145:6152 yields -0.4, 33.0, 51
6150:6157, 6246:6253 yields 0.4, 47.4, 35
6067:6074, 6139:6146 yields -0.1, 48.0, 52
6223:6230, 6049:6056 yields -0.3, 31.3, 48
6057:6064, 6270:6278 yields 0.1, 48.3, 44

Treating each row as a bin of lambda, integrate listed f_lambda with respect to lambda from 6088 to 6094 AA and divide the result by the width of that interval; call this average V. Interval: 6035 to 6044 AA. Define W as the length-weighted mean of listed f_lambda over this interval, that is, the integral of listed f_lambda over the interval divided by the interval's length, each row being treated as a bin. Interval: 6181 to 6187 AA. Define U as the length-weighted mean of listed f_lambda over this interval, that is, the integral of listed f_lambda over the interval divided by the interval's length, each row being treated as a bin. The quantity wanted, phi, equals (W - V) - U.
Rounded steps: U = 5.56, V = 6.87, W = 6.5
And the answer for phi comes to -5.9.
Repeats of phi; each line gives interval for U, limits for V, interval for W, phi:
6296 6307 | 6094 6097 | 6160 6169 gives -8.3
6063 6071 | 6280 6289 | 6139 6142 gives -5.3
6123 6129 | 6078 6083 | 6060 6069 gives -6.9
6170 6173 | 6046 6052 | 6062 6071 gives -5.1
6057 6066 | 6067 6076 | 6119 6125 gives -7.1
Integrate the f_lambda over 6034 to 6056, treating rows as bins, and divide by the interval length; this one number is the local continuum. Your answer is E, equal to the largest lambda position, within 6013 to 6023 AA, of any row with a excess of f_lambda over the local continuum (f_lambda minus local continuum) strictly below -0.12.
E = 6020.64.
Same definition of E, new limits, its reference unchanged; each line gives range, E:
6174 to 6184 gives 6183.62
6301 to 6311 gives 6310.19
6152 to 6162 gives 6160.88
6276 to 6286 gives 6285.54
